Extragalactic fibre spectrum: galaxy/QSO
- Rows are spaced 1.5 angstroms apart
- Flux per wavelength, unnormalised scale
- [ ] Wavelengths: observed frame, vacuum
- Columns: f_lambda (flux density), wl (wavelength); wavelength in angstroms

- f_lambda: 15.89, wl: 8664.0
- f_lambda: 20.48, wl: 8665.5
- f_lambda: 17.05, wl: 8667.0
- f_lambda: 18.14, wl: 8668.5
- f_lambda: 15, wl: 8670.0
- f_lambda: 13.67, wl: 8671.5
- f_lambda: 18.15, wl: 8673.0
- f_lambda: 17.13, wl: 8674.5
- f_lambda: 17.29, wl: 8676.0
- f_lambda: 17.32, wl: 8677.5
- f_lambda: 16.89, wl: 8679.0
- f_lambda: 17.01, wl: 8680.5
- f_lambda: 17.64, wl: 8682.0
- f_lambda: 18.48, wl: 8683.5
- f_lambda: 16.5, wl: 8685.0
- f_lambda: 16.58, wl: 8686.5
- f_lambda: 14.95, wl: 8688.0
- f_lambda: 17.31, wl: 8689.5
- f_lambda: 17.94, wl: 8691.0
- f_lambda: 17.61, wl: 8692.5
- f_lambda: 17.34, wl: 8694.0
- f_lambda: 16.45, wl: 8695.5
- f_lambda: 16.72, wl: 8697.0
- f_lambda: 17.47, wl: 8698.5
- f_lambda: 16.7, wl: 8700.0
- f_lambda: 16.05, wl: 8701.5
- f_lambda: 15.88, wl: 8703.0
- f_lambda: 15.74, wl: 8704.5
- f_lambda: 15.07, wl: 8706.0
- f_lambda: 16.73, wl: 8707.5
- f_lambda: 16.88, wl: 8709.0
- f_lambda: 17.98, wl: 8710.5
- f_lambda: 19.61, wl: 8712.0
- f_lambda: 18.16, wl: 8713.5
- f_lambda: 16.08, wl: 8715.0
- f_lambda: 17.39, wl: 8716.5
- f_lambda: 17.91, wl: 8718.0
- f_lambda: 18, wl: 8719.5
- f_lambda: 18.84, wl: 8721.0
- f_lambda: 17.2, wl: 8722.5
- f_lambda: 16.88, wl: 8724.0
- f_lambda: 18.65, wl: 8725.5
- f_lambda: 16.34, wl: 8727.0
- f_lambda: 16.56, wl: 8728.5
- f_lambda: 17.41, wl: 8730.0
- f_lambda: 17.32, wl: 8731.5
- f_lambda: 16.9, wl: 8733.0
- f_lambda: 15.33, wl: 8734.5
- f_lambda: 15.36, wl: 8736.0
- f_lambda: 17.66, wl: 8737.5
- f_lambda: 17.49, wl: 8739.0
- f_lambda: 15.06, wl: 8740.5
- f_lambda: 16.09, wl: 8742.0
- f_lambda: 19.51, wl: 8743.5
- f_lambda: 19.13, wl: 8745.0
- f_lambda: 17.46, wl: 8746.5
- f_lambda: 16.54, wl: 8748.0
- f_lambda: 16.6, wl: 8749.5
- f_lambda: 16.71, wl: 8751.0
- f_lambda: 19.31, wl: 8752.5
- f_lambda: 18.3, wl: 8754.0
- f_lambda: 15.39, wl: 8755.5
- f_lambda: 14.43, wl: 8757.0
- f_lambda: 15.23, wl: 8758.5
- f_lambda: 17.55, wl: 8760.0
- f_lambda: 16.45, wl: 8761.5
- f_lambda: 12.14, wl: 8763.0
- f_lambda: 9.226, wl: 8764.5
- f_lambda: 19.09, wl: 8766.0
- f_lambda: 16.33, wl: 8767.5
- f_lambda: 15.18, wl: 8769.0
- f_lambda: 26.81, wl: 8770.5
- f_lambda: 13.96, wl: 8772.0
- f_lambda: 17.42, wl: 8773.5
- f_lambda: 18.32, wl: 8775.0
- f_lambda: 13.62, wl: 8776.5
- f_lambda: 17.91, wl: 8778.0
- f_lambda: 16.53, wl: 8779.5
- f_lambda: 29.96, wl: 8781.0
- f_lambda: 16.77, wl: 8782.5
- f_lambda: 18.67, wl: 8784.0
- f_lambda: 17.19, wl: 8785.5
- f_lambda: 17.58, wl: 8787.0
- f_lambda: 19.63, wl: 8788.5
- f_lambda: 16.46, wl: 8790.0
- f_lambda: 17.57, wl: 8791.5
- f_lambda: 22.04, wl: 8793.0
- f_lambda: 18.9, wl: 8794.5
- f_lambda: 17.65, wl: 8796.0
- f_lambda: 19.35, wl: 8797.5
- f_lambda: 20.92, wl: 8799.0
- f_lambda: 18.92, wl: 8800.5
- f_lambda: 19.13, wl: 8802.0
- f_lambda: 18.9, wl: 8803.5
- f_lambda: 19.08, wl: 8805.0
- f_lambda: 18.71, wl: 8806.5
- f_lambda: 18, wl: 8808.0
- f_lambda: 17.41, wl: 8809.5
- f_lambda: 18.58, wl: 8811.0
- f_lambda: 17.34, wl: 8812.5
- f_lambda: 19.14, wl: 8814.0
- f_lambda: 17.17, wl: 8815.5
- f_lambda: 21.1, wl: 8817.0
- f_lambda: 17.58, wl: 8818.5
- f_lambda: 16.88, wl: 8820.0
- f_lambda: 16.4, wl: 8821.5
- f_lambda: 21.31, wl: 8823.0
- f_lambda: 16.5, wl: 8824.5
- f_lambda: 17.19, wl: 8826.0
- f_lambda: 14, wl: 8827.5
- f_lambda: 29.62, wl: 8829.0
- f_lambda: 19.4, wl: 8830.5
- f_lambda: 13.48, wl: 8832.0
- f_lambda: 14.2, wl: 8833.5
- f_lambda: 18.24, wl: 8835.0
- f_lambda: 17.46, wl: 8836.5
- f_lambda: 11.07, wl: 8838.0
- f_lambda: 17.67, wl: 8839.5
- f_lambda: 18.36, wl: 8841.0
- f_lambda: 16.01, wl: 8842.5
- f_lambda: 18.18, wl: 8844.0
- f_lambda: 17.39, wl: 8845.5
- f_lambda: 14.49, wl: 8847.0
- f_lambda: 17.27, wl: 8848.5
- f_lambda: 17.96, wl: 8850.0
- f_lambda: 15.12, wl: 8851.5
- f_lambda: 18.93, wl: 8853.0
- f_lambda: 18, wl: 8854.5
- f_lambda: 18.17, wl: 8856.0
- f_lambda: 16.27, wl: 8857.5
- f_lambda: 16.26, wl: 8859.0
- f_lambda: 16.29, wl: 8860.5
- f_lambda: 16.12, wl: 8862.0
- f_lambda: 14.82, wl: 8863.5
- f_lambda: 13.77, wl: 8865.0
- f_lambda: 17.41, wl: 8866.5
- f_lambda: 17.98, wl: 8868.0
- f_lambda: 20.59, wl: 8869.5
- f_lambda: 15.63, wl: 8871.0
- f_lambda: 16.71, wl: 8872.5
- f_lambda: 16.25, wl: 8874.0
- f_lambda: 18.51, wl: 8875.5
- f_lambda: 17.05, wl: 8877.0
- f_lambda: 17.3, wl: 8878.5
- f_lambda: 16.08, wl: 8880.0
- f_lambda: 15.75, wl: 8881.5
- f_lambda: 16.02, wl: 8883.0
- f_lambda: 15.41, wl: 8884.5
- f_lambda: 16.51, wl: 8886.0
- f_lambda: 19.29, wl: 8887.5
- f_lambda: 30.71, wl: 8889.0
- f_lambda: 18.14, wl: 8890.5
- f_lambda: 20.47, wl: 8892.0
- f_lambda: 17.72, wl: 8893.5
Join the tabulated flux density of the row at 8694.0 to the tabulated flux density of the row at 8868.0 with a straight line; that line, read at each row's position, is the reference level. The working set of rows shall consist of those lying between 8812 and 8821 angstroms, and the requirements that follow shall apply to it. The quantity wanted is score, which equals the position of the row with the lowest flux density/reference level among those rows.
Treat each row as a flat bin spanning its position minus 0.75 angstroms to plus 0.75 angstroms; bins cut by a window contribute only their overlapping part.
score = 8820.0 angstroms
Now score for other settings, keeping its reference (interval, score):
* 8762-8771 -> 8764.5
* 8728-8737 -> 8734.5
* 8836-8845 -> 8838.0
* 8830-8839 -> 8838.0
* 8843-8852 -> 8847.0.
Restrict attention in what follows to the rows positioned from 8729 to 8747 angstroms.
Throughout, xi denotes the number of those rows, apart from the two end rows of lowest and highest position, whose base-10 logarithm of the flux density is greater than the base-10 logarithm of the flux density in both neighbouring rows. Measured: 2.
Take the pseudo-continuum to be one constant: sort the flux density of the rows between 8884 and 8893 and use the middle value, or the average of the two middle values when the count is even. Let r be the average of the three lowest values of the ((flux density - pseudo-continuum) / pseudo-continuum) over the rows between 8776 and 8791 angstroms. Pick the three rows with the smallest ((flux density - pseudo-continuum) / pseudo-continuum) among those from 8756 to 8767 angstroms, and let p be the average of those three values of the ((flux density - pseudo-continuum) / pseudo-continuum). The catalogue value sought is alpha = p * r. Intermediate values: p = -0.362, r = -0.170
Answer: 0.062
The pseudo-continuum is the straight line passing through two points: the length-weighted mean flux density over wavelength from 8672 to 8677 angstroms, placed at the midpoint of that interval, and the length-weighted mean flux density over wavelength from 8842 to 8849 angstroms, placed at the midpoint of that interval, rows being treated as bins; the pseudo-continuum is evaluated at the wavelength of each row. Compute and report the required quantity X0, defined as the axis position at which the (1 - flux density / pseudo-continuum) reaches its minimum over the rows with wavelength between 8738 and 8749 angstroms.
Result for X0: 8743.5 angstroms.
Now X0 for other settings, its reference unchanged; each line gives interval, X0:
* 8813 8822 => 8817.0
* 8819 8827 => 8823.0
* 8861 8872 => 8869.5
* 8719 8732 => 8721.0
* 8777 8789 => 8781.0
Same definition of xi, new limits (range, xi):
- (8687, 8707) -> 2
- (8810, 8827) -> 3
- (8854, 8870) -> 2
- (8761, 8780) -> 4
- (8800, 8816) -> 4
